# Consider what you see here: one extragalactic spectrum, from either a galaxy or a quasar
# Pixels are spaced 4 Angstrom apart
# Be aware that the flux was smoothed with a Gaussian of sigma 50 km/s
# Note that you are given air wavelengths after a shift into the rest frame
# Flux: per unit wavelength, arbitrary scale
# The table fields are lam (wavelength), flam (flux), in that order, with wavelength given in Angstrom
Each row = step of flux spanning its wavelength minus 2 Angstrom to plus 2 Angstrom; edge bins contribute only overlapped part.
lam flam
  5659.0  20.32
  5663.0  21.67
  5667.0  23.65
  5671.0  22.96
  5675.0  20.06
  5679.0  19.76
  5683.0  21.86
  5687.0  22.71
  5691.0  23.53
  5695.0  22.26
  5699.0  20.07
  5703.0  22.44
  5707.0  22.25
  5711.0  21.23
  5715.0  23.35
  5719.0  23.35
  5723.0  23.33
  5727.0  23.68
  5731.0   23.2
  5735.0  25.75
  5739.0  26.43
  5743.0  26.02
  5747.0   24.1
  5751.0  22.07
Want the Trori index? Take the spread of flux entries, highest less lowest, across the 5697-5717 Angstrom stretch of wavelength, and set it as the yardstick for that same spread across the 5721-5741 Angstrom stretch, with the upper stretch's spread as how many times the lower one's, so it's 1.0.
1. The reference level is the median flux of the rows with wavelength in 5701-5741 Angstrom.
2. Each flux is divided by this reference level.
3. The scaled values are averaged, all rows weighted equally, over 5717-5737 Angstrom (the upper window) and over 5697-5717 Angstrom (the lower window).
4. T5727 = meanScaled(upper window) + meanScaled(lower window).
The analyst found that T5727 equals 1.96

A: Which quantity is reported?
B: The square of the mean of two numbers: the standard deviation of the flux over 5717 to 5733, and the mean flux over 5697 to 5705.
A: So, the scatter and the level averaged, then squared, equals 115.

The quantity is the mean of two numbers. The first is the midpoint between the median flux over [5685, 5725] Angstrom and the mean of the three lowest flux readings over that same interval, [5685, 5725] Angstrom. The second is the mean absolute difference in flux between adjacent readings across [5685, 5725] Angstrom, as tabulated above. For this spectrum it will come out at 11.5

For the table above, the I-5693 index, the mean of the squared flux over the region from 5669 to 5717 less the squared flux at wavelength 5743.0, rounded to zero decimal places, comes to -197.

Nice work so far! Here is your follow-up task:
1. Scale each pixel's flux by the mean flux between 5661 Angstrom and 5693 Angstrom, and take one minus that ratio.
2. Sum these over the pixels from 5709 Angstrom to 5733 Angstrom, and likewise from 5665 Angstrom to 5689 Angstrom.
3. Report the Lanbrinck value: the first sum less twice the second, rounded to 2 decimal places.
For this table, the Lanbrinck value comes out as -0.38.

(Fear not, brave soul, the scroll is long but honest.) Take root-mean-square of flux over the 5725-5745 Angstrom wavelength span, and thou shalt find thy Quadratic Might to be 25.1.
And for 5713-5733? 23.4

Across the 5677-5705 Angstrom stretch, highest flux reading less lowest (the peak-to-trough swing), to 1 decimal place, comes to 3.8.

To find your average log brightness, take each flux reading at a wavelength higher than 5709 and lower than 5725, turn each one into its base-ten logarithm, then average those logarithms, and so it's 1.36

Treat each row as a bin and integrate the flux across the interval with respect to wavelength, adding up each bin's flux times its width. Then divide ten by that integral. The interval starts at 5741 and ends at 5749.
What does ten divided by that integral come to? 0.0499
